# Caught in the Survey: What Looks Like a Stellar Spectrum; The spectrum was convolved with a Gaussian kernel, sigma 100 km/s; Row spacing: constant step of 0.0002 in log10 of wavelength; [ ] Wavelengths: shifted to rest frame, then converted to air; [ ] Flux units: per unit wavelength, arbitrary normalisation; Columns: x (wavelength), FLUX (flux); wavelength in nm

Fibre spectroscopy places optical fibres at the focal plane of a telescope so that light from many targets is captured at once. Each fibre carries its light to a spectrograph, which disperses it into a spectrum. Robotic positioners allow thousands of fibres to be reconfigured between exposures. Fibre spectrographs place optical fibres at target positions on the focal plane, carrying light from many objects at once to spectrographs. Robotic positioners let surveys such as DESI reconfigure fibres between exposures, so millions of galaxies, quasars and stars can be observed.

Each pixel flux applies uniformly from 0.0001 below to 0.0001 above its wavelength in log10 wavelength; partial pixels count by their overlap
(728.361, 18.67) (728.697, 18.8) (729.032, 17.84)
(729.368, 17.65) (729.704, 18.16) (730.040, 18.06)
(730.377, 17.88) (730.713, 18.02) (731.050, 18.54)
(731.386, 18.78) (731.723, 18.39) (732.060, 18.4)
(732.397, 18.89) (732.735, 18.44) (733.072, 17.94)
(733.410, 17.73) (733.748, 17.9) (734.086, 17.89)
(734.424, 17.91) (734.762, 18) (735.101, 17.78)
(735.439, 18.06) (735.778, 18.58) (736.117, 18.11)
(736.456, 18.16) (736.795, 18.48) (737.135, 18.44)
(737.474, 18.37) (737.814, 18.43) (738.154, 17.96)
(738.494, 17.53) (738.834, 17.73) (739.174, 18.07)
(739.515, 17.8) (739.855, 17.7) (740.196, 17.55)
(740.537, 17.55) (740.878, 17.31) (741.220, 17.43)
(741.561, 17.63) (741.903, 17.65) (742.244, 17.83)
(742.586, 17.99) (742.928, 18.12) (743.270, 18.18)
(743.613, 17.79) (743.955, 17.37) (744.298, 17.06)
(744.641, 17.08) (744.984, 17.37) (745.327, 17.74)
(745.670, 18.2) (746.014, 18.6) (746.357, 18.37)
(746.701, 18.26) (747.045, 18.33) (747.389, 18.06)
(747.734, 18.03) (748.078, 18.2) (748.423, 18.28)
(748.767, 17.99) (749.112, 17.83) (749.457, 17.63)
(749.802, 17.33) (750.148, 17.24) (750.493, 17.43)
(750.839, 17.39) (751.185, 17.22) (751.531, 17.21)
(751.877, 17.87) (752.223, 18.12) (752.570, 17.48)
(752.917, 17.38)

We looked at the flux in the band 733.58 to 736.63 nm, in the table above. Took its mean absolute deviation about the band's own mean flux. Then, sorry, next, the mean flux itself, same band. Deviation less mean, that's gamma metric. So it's -17.9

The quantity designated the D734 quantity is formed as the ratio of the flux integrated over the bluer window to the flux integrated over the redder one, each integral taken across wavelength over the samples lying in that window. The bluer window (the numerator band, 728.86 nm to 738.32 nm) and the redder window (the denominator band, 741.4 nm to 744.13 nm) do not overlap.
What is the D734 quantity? 3.5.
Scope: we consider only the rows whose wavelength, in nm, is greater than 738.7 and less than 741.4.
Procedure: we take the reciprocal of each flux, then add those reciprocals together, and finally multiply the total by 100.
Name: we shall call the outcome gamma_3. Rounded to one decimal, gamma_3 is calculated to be 45.4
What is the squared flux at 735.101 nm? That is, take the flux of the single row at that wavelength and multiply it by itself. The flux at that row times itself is 316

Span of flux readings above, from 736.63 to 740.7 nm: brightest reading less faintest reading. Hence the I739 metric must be 0.95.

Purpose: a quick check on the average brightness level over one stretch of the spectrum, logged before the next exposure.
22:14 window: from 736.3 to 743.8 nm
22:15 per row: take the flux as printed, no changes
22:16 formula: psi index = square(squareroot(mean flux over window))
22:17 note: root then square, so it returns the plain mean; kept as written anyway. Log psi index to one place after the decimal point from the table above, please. 17.9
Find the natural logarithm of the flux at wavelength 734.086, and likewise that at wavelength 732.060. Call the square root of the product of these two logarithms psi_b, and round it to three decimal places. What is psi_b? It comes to 2.898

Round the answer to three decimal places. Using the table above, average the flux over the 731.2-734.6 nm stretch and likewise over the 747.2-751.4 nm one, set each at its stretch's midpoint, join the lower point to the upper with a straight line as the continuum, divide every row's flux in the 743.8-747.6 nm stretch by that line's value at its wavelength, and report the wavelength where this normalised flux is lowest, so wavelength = 744.298 nm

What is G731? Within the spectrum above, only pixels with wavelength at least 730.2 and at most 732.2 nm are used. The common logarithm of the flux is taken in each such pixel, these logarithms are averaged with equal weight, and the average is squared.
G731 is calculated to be 1.596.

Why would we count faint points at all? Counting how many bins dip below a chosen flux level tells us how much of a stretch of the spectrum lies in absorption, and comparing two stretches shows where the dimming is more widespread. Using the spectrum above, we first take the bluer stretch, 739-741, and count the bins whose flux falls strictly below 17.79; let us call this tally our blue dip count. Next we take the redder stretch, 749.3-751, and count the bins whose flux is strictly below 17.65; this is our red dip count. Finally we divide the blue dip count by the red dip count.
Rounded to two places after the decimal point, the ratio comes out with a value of 0.80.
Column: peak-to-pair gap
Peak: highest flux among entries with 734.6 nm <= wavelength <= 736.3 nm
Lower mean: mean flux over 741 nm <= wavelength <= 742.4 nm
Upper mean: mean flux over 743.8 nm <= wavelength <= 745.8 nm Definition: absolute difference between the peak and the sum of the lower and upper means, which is 16.5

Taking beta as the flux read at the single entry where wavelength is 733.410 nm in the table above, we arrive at 17.73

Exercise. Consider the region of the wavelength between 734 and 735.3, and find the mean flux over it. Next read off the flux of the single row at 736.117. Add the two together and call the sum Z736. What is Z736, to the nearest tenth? 36.0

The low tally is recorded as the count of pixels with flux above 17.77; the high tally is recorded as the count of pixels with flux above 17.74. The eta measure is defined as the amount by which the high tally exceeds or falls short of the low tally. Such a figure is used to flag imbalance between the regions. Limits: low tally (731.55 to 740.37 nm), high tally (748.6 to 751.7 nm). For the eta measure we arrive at -19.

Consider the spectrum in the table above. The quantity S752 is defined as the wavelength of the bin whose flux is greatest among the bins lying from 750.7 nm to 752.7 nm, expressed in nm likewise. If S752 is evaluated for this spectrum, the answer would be 752.223 nm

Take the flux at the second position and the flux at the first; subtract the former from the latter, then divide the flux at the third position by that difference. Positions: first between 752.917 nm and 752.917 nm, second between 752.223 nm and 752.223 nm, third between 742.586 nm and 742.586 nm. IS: -24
